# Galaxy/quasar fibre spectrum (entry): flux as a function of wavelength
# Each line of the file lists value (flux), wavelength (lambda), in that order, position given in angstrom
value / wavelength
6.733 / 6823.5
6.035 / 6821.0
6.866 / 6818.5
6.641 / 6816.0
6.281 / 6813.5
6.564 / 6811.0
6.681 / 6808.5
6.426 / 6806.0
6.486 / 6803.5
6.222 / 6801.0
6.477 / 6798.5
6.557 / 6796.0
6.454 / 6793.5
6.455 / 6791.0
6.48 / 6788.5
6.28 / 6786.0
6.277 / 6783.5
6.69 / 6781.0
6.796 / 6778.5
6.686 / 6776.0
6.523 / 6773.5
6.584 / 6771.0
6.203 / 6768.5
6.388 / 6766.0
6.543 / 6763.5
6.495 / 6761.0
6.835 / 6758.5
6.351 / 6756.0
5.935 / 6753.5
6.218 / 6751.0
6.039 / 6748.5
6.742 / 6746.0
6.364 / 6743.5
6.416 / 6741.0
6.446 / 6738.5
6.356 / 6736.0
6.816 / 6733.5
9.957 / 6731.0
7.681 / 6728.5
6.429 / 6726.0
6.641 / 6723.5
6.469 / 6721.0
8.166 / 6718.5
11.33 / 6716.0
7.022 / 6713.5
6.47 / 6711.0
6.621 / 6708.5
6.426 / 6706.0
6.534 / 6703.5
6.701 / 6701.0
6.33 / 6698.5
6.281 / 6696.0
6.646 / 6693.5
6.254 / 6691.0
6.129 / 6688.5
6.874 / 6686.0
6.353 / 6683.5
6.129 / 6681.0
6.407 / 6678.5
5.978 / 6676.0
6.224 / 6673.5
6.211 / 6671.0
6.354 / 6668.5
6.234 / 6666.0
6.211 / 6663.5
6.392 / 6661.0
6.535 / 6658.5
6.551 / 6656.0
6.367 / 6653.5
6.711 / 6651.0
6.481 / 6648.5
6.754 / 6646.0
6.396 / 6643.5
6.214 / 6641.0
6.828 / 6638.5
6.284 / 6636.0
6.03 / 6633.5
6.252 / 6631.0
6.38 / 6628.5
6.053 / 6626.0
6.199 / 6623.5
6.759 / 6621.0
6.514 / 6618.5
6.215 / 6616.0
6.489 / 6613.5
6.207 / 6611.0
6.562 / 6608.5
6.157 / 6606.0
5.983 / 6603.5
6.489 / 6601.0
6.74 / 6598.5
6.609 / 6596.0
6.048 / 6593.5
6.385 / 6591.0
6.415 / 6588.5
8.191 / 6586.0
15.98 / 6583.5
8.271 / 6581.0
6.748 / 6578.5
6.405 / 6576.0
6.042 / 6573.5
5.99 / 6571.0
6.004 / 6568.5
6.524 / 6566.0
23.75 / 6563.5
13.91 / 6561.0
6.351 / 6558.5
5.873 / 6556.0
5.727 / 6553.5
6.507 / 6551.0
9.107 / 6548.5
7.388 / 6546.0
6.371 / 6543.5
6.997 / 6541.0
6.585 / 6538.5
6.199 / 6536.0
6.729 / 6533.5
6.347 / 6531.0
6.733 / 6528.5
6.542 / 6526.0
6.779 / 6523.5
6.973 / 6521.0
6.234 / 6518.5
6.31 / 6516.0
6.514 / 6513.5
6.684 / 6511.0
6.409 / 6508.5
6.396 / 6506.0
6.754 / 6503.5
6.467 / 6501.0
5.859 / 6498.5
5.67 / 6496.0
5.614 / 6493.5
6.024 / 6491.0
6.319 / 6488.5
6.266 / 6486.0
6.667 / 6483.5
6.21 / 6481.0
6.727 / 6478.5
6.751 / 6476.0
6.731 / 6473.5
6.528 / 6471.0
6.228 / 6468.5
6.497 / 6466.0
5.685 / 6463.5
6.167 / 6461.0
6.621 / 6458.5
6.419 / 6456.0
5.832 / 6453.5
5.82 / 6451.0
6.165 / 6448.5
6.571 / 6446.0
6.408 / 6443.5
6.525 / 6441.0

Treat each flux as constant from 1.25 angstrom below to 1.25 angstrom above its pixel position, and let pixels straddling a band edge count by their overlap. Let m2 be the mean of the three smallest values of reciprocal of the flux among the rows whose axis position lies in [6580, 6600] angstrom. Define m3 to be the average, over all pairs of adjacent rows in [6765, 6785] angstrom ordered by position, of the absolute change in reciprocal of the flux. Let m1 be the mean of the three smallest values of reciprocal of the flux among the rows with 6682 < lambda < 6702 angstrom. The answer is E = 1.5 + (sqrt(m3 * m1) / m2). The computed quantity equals 1.76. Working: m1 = 0.148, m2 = 0.102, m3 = 0.005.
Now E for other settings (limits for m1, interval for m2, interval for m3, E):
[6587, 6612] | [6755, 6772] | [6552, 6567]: 2.07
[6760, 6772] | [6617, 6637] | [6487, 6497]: 1.72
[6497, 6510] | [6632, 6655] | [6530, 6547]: 1.80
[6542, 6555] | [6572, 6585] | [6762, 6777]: 1.72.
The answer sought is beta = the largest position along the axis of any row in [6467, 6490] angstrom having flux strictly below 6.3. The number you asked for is 6486.0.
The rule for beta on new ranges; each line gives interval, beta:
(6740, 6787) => 6786.0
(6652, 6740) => 6696.0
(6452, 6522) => 6518.5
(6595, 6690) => 6688.5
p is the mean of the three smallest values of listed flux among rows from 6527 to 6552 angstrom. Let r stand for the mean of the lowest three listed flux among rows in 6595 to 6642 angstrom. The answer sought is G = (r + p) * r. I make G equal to 74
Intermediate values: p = 6.31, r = 6.0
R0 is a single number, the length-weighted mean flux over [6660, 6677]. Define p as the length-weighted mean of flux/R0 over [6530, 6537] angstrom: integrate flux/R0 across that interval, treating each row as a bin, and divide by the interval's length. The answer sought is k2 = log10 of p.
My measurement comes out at 0.014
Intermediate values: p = 1.03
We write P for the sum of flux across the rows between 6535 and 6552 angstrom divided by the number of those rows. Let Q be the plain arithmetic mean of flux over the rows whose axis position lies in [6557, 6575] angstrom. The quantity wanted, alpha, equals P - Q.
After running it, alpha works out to -2.8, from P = 7.0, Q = 9.80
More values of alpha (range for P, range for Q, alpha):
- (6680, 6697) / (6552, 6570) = -3.4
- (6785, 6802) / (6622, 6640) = 0.1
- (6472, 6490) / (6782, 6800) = 0.1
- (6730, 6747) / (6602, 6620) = 0.7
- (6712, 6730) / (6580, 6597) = -0.6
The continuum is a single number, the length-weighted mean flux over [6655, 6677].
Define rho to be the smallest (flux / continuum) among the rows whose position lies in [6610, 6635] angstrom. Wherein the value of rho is 0.96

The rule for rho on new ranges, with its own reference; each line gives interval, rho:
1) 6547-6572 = 0.91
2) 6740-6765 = 0.94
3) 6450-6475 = 0.90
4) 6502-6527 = 0.99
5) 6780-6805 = 0.99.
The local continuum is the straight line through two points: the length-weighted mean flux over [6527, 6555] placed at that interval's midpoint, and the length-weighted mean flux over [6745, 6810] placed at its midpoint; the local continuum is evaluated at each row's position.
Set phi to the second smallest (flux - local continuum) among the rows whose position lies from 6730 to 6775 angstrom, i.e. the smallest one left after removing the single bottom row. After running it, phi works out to -0.5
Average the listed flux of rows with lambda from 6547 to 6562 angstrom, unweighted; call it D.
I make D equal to 7.91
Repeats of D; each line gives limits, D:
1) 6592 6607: 6.34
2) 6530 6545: 6.54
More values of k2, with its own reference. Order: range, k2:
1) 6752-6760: 0.010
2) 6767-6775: 0.015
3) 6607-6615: 0.012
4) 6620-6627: 0.007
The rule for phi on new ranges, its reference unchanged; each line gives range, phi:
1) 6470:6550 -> -1.2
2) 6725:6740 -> -0.1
